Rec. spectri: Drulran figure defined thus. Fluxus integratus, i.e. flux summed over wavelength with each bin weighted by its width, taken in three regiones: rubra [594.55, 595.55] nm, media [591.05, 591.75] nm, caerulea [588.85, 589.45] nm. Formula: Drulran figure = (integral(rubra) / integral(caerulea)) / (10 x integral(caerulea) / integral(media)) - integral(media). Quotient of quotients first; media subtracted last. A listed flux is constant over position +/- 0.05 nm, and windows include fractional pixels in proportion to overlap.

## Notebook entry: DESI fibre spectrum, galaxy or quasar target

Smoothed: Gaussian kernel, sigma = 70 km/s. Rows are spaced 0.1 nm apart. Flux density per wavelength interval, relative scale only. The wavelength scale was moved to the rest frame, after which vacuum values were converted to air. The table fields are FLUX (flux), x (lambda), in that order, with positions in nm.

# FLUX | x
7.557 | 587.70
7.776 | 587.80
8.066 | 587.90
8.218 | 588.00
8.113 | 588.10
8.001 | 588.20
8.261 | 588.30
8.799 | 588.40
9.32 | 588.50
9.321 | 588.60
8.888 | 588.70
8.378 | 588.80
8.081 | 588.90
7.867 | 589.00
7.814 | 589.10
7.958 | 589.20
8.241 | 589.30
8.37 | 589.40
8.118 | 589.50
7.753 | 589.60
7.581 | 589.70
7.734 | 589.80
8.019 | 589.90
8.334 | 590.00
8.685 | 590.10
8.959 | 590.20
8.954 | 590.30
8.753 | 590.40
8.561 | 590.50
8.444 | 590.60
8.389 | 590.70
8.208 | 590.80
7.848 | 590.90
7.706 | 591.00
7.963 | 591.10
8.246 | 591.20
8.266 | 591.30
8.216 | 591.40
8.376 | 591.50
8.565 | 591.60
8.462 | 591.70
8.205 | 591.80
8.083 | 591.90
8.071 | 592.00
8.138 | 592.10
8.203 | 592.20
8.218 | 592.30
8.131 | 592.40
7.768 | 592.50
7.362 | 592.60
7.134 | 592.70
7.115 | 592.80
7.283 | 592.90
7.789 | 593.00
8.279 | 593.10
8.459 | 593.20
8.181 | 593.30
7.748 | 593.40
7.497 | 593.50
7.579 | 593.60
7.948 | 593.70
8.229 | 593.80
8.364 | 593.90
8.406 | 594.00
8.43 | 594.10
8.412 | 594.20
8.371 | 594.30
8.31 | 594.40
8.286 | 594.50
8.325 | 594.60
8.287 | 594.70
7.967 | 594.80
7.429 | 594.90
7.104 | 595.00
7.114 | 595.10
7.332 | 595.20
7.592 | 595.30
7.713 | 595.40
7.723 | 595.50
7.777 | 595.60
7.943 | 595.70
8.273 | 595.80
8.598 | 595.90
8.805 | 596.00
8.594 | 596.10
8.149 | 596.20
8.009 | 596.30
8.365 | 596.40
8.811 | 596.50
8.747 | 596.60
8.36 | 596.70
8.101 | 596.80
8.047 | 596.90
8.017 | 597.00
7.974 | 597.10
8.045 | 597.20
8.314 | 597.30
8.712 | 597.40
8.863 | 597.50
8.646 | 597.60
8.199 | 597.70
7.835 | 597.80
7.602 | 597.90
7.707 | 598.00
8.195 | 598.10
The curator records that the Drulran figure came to -5.6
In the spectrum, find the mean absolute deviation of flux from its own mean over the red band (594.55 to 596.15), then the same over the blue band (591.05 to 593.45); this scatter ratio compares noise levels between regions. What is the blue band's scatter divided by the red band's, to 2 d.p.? 0.75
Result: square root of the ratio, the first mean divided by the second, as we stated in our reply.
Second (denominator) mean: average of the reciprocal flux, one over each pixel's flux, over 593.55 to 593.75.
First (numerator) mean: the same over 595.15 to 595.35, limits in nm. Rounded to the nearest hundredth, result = 1.02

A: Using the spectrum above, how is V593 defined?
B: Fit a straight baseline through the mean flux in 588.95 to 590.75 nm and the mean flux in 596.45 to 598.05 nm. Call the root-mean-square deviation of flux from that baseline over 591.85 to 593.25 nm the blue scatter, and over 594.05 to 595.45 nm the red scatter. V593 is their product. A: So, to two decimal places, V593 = 0.35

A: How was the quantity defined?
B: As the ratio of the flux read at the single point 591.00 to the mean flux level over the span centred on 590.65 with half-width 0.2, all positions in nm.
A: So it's 0.92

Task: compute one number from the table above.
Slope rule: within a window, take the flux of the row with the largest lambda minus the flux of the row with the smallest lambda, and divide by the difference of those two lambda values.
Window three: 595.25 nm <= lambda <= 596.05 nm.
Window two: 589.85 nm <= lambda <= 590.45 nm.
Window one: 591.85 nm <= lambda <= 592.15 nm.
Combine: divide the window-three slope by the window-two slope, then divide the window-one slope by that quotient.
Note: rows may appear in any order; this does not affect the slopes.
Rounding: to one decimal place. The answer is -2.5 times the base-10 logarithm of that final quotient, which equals 1.6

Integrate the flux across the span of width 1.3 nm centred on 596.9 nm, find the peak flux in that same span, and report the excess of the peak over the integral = -1.97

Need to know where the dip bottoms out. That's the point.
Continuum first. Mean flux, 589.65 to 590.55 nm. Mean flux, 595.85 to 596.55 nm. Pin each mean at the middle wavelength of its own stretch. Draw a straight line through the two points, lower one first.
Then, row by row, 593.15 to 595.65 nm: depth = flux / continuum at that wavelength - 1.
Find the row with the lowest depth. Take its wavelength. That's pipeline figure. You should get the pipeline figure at 595.00 nm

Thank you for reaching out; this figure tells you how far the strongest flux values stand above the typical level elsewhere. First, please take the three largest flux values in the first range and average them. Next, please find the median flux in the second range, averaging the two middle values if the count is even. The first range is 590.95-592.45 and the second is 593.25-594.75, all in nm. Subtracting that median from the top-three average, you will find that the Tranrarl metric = 0.2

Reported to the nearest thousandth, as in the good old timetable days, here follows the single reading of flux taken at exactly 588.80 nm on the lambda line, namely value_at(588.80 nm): 8.378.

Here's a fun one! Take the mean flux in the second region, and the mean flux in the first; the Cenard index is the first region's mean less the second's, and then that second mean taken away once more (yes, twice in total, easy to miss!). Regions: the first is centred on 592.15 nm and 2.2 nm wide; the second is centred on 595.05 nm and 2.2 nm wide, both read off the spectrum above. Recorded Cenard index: -8.06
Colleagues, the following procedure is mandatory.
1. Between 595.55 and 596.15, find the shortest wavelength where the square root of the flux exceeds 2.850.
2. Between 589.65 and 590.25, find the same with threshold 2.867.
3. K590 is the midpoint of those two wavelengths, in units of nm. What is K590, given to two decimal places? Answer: 592.90 nm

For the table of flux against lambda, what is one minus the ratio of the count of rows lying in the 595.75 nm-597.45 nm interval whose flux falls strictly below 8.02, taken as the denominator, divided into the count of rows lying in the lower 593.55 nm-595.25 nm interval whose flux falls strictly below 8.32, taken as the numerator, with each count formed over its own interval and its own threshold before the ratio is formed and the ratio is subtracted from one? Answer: -2.7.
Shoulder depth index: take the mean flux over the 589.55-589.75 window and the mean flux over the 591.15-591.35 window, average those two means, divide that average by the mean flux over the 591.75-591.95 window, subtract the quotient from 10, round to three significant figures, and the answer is 9.02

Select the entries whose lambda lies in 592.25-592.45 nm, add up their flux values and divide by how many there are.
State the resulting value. 8.17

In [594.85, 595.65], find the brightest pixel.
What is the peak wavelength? 595.60 nm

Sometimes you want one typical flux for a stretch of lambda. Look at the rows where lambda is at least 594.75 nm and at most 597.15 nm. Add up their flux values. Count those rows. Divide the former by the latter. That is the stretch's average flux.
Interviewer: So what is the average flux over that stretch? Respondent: 8.02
